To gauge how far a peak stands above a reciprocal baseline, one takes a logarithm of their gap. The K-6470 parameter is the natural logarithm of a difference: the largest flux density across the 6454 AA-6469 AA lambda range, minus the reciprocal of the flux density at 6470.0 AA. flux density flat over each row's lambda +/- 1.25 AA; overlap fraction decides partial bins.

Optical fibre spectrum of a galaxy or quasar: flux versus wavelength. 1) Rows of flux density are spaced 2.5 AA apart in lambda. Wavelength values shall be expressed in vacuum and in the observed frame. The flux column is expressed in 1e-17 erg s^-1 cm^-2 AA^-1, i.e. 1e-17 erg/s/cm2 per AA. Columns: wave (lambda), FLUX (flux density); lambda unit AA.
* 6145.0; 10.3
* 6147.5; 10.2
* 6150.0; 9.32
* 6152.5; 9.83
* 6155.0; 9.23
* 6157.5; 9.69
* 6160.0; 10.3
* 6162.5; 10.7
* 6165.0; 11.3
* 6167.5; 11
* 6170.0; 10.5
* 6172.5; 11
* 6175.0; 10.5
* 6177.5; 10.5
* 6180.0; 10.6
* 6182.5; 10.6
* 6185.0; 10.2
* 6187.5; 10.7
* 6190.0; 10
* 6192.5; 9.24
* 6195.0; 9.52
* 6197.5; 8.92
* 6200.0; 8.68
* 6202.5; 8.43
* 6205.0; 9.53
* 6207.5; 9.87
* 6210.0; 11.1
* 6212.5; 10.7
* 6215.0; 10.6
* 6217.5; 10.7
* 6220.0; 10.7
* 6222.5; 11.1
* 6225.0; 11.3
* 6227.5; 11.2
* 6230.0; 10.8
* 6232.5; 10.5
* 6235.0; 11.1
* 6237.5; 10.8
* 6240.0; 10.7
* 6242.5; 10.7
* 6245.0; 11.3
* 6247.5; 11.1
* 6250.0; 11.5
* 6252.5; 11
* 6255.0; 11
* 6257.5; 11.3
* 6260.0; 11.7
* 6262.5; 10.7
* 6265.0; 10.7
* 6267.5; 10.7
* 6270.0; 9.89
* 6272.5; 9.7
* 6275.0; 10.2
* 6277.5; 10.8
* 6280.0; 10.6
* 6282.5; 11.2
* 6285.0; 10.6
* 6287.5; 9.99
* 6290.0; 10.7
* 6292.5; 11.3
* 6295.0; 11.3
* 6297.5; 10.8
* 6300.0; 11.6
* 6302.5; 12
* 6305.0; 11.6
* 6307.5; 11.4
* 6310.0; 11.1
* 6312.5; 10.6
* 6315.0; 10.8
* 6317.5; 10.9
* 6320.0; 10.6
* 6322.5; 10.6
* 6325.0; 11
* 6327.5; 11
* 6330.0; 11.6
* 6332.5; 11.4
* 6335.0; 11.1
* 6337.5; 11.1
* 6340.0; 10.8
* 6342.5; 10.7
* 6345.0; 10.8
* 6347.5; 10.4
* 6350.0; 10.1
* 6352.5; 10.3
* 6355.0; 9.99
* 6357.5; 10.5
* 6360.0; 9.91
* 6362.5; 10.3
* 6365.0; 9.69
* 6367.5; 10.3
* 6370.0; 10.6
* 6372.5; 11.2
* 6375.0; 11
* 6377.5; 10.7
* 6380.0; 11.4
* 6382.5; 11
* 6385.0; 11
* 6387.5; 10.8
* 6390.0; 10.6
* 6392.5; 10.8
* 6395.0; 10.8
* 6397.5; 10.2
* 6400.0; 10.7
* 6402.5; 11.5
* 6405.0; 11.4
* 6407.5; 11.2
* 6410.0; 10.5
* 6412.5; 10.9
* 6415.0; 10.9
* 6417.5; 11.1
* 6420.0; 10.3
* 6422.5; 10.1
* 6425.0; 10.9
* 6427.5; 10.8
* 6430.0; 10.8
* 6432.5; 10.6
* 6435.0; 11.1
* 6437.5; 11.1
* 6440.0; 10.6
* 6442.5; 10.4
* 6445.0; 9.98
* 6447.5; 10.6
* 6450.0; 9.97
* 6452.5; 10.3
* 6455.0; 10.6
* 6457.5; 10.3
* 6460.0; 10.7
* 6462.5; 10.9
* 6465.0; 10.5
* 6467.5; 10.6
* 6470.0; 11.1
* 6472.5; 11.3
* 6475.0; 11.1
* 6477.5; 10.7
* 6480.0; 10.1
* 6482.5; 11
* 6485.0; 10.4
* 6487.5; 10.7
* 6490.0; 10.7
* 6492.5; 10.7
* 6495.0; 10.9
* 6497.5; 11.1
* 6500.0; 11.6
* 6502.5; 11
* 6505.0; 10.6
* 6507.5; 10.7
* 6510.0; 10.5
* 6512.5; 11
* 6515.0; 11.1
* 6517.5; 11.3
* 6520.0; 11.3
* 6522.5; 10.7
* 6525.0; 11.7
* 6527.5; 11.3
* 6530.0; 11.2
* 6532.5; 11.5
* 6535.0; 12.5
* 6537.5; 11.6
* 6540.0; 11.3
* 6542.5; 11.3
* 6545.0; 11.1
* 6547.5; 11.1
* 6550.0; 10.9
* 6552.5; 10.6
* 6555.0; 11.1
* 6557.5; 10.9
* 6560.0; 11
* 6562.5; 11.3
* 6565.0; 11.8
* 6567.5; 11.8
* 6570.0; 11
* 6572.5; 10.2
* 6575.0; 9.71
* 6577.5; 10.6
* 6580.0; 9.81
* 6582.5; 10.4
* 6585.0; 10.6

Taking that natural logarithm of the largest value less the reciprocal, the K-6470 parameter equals 2.38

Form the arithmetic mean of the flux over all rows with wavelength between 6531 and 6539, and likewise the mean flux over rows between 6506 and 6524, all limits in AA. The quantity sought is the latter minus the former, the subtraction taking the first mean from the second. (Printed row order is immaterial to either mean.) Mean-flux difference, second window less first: -0.9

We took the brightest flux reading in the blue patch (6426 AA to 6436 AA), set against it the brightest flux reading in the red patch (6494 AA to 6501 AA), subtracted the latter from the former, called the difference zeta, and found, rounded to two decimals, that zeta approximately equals -0.50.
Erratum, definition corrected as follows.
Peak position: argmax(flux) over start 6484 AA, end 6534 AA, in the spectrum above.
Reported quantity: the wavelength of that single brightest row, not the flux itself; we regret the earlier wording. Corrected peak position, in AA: 6525.0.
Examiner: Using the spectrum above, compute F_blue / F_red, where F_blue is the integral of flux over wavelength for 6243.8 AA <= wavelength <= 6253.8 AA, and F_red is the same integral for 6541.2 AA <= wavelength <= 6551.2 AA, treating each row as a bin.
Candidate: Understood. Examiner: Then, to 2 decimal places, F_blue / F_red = 1.01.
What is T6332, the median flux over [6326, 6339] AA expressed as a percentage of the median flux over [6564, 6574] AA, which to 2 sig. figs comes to 97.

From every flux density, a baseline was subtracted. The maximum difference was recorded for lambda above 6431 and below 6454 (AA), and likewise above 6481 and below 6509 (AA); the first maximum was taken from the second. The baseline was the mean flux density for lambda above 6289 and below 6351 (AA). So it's 0.5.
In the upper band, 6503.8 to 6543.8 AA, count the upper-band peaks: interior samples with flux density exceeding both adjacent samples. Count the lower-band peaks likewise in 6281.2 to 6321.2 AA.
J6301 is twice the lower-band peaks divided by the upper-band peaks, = 1.3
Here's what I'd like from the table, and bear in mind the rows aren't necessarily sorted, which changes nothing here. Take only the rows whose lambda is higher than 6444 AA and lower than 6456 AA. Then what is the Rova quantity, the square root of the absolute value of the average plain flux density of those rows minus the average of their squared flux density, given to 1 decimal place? 9.8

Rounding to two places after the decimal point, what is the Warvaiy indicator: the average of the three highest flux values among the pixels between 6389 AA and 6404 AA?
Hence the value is 11.03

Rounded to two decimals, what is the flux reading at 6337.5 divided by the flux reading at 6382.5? 1.01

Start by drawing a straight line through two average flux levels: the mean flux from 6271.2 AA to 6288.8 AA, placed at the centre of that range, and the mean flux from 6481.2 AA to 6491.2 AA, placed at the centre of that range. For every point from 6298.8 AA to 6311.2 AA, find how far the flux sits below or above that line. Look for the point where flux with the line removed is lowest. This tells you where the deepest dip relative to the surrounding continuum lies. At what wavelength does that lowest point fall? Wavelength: 6310.0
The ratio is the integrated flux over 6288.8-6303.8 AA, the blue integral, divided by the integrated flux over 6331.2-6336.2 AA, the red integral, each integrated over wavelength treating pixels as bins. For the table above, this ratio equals 3.01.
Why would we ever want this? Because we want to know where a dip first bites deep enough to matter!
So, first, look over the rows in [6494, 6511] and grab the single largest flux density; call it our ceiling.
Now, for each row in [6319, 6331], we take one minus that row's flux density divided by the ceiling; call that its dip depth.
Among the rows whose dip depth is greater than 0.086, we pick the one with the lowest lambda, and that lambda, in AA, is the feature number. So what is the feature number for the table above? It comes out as 6320.0 AA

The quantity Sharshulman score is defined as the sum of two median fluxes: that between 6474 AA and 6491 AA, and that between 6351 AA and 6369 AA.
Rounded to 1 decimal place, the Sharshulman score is 21.0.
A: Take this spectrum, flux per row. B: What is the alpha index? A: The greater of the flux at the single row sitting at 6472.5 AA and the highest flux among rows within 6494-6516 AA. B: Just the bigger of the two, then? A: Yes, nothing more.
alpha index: 11.6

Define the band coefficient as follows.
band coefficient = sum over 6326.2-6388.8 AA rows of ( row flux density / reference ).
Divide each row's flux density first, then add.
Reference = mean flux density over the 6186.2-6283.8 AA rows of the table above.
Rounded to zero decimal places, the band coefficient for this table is 25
